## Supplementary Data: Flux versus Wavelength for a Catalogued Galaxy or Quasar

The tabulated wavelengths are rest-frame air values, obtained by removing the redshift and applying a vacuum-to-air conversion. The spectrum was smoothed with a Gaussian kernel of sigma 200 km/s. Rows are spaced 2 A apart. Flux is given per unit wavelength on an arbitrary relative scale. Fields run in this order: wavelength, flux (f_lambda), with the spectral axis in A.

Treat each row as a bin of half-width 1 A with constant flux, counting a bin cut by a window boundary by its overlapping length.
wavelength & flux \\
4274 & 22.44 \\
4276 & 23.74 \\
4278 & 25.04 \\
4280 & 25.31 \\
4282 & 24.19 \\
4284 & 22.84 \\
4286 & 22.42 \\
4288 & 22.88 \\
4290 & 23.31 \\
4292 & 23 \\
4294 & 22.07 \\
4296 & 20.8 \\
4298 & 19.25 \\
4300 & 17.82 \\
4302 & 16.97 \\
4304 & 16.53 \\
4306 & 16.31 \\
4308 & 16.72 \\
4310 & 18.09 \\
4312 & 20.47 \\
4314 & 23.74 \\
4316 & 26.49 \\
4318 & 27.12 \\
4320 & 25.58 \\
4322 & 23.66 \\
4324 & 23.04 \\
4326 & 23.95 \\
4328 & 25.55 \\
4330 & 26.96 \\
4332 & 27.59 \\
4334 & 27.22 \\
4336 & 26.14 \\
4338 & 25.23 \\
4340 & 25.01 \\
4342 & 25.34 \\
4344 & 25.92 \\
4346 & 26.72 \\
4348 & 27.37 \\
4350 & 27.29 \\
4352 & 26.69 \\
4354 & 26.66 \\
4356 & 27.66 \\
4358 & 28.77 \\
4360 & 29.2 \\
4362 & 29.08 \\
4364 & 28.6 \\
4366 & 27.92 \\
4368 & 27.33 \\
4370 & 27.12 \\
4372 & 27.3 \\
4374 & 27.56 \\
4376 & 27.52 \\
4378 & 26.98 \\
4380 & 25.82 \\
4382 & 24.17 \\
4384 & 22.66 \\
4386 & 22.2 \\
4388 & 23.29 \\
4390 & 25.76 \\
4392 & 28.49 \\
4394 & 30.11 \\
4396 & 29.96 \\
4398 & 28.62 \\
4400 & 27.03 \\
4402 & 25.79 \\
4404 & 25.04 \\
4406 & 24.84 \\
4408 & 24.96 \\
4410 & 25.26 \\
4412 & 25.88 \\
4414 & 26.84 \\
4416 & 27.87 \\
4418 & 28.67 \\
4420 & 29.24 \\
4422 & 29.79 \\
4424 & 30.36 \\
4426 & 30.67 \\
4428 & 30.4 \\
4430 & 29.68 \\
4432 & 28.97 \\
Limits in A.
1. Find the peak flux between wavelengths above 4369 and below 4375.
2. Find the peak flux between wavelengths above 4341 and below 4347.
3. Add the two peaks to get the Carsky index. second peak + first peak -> 54.3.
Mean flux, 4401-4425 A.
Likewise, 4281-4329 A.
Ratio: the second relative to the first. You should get 0.81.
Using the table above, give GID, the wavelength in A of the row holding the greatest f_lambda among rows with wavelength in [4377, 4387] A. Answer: 4378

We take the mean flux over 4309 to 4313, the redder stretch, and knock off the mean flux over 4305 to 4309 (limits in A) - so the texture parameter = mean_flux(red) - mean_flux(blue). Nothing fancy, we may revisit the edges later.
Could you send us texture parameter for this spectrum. 2.8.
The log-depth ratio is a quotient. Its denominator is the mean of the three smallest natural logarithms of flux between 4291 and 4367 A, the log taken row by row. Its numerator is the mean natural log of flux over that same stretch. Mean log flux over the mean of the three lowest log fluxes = 1.13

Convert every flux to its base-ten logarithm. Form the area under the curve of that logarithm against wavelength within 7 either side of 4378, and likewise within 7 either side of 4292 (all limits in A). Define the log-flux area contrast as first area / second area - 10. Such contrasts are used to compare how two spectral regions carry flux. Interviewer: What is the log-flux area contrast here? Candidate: -8.95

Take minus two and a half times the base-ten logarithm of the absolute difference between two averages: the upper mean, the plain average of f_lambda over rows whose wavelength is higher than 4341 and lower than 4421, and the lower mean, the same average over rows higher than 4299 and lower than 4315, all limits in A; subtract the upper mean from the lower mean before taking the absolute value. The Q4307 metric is -2.3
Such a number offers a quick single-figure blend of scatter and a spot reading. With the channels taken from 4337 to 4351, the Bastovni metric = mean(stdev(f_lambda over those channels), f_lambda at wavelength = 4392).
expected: 14.7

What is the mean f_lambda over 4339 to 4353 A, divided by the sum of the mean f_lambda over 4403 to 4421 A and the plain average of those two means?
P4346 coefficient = 0.497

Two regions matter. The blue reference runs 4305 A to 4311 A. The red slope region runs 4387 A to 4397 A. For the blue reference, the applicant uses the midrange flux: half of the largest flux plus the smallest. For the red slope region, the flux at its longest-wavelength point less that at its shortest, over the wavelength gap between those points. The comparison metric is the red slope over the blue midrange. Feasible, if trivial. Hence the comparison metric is 0.048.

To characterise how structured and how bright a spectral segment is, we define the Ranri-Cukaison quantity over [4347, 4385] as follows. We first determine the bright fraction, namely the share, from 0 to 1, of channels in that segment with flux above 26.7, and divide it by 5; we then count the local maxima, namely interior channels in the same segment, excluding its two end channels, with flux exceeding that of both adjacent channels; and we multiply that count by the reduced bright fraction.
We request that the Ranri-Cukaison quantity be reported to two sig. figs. 0.29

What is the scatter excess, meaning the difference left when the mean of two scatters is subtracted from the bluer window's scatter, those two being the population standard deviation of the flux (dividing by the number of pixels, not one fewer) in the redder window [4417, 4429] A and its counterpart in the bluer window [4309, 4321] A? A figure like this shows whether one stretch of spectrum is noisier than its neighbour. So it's 1.29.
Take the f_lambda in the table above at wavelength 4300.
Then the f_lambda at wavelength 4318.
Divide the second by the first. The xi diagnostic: 1.5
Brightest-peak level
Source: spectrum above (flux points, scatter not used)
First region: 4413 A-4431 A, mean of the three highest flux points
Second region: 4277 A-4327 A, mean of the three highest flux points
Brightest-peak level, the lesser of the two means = 26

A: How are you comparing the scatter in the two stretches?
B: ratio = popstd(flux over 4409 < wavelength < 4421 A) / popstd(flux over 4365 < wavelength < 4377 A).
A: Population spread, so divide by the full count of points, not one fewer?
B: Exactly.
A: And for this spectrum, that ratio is 5.7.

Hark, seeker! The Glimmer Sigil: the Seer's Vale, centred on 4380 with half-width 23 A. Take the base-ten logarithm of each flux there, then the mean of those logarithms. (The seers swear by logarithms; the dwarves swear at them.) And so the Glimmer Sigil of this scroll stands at 1.43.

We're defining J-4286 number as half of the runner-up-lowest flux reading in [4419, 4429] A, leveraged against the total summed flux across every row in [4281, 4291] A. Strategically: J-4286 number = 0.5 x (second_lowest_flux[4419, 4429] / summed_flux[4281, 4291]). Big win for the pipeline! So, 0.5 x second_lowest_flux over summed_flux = 0.13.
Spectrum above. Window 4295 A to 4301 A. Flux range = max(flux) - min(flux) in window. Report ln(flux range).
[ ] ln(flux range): 1.09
